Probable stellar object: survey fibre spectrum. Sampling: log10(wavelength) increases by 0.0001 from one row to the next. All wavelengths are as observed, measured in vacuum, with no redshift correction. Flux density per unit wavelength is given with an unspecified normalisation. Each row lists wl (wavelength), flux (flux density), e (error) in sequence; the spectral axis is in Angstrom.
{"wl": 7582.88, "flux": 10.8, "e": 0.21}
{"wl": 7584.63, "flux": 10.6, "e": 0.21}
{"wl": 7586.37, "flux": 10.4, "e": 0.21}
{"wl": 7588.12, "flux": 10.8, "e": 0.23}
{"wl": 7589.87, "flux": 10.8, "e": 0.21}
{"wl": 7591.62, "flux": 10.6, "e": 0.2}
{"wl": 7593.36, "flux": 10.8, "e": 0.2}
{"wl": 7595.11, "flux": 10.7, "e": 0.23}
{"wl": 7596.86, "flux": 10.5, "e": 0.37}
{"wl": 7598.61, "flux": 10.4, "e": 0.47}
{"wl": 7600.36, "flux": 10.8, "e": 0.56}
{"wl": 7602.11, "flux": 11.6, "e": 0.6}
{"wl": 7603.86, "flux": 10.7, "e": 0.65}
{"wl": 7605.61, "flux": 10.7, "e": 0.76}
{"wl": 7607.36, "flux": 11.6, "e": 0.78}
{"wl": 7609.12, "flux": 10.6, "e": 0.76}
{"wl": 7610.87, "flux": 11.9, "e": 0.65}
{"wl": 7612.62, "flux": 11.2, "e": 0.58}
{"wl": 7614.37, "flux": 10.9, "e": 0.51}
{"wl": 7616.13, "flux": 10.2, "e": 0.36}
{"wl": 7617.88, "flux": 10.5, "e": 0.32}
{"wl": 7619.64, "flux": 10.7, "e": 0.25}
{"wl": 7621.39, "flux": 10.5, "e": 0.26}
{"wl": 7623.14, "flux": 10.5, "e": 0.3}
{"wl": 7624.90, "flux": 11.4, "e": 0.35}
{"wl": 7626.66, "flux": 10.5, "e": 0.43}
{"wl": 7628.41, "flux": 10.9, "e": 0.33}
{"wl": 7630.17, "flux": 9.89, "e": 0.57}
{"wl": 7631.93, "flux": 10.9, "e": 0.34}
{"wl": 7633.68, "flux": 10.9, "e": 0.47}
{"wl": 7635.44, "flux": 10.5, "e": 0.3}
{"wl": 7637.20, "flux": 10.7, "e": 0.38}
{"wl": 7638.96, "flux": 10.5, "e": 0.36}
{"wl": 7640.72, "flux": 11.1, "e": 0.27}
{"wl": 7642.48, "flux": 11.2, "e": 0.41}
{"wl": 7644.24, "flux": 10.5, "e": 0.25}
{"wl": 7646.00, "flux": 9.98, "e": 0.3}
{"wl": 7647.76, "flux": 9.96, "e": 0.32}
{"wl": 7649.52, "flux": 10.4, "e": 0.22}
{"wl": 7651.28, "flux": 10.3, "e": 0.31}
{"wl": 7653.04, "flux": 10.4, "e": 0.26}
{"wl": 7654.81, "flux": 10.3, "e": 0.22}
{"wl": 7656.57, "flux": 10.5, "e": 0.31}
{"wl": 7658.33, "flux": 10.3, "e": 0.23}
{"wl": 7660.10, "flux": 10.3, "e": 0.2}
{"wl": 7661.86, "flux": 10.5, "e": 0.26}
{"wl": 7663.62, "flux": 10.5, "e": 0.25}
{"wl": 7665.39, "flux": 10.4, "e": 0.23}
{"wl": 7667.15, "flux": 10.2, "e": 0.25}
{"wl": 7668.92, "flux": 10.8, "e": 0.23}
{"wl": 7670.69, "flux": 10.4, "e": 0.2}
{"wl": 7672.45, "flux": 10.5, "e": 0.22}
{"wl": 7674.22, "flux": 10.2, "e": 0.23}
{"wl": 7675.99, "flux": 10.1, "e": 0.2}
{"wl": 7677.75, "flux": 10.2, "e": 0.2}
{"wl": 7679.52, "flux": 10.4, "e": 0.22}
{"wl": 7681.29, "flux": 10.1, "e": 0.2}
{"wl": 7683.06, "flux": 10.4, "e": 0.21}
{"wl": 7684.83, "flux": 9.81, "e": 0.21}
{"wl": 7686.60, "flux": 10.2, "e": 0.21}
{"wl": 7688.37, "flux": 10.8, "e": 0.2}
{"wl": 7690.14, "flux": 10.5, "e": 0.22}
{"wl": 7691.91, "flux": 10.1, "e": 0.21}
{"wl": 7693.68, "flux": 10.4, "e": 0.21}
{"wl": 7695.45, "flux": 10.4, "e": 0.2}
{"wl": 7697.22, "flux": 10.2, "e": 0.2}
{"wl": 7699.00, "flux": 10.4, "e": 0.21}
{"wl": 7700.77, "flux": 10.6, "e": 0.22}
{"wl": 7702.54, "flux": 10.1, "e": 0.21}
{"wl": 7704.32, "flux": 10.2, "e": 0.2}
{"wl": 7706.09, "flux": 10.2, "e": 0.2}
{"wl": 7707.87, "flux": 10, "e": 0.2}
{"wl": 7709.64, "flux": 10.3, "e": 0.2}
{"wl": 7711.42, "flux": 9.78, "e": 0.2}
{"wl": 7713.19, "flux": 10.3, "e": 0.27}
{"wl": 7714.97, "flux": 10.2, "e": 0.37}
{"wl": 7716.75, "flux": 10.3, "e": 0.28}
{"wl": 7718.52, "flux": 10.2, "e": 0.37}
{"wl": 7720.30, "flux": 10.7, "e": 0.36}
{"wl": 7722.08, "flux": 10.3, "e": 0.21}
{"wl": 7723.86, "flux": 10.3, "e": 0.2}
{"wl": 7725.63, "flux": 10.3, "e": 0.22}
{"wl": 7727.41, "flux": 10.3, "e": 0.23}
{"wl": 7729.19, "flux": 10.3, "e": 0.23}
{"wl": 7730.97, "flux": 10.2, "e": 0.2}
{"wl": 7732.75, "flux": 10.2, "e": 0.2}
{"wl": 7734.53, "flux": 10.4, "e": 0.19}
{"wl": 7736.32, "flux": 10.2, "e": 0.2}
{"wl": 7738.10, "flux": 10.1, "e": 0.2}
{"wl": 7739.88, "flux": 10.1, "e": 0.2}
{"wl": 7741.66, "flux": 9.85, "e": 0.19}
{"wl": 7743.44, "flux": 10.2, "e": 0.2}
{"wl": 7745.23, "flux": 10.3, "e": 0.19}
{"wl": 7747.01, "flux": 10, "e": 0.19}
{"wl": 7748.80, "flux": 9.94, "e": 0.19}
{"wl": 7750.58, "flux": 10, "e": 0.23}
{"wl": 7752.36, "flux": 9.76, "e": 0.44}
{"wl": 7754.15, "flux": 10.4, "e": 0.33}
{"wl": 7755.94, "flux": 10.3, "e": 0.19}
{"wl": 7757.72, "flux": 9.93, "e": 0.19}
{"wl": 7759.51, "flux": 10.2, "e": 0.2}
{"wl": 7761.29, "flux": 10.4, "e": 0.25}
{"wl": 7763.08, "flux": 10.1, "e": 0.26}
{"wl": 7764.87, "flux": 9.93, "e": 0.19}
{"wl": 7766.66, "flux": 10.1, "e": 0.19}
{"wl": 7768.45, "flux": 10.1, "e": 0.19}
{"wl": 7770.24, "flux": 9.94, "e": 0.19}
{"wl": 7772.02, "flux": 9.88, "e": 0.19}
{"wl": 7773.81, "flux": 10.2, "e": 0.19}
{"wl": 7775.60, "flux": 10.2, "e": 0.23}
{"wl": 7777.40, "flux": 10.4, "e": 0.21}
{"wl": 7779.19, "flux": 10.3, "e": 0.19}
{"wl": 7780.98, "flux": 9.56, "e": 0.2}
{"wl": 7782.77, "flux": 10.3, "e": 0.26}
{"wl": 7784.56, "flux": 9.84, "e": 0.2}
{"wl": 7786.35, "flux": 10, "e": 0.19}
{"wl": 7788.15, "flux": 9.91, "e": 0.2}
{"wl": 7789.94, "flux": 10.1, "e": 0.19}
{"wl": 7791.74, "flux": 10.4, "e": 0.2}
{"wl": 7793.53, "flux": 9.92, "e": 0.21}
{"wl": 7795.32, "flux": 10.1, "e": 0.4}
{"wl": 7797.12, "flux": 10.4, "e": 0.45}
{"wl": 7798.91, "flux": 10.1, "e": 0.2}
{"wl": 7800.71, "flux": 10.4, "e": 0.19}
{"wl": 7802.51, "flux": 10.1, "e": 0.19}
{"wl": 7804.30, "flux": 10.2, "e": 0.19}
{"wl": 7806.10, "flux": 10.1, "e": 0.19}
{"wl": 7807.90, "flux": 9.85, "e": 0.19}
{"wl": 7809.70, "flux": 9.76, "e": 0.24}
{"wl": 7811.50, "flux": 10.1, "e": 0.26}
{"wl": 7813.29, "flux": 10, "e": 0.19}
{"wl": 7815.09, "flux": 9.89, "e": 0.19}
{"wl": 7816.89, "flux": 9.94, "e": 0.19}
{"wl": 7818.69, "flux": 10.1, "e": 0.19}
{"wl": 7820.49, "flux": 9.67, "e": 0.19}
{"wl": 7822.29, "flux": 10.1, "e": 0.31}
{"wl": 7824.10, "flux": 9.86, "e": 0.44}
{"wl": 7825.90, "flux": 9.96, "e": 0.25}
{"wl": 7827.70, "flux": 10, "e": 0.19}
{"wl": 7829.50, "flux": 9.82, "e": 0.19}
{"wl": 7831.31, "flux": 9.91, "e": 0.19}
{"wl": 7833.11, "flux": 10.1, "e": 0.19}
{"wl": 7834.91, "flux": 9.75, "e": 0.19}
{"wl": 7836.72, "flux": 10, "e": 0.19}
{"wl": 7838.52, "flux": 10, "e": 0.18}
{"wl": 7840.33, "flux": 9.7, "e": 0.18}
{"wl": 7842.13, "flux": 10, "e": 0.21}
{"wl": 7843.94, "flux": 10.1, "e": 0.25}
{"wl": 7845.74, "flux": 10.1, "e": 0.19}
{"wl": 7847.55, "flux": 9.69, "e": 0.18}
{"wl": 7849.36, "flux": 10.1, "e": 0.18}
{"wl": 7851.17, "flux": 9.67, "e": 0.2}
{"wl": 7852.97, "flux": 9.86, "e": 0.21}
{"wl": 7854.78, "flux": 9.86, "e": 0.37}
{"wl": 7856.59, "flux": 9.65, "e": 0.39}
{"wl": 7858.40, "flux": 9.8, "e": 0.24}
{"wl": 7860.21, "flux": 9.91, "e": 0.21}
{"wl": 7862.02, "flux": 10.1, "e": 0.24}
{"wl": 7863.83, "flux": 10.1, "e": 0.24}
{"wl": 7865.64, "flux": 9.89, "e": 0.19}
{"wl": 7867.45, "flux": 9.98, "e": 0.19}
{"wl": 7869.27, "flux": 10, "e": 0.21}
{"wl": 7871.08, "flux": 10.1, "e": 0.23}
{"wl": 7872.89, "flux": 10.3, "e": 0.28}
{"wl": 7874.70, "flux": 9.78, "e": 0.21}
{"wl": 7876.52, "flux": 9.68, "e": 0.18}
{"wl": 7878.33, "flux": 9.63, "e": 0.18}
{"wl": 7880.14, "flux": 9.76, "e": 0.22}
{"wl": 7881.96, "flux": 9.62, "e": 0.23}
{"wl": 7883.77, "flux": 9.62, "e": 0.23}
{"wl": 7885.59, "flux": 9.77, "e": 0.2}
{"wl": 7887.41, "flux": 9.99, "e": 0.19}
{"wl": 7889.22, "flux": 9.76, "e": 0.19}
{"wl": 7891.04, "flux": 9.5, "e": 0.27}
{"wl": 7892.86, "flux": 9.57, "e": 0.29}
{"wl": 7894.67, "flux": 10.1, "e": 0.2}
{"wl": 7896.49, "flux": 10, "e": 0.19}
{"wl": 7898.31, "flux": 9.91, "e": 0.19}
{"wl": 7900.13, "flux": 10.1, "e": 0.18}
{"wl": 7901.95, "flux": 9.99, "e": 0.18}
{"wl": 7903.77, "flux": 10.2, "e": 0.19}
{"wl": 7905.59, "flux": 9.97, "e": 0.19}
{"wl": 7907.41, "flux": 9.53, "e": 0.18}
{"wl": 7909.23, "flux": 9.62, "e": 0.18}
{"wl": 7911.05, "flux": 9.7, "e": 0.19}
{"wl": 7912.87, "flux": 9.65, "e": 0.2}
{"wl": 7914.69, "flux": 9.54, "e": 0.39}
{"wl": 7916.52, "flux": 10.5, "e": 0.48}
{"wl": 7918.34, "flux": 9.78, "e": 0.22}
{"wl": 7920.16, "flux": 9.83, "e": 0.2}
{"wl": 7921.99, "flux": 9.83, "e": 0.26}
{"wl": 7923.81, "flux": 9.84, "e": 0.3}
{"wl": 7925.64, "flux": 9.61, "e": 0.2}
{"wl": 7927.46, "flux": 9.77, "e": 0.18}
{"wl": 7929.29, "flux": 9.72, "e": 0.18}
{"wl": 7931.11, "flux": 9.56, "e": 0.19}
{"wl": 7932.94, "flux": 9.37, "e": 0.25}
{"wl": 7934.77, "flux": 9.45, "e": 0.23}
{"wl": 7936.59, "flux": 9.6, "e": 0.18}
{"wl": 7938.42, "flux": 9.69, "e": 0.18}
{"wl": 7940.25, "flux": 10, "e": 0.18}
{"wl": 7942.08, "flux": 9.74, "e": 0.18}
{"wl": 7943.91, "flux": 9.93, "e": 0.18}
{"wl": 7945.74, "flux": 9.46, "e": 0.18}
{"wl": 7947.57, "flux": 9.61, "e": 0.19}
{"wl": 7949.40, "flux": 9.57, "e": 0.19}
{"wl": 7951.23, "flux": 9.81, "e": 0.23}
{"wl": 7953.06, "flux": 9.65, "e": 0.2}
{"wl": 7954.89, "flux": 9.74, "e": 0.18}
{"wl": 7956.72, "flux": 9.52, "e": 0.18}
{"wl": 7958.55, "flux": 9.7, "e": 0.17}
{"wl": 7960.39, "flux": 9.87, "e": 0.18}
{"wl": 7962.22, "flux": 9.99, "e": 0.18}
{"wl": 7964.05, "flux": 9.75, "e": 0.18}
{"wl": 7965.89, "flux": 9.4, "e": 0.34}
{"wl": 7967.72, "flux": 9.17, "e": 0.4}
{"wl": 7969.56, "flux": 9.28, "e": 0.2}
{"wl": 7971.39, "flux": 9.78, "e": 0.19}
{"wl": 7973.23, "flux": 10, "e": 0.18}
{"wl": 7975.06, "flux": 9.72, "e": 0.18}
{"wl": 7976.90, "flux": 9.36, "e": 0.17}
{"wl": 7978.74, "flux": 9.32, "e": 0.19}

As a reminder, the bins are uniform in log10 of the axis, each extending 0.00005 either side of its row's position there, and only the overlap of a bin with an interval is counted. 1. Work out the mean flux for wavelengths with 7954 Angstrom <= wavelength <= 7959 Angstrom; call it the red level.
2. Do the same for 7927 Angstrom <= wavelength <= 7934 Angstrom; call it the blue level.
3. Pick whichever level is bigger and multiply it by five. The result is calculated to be 48.3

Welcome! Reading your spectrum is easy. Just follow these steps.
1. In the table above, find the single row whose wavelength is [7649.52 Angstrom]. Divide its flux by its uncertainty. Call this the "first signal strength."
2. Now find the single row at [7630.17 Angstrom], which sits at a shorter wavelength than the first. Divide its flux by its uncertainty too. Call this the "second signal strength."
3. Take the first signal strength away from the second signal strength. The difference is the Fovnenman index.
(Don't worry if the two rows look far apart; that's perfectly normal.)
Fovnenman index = -30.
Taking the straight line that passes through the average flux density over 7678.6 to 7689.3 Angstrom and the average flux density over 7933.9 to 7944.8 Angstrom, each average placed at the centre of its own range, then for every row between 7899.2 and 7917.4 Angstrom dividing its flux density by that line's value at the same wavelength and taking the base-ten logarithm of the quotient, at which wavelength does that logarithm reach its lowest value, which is 7907.41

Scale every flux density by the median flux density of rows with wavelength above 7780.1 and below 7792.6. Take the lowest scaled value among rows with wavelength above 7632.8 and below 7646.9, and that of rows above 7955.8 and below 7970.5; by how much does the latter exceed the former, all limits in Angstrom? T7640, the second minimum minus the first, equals -0.081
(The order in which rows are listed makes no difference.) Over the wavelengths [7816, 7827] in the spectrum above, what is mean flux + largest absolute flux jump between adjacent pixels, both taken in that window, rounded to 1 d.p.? 10.4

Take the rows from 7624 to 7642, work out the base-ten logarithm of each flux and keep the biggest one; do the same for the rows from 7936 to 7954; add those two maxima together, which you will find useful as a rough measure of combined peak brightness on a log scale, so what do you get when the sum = 2.057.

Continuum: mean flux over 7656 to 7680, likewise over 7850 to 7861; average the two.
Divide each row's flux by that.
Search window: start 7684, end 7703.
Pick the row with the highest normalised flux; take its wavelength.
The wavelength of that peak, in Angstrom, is 7688.37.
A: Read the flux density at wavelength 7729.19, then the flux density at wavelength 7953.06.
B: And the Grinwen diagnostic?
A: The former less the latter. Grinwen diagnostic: 0.65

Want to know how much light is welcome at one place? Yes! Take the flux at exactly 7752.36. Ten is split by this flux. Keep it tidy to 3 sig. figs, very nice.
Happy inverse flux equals 1.02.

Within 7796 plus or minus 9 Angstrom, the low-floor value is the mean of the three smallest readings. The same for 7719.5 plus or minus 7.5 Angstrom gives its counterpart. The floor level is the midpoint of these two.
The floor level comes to 10.1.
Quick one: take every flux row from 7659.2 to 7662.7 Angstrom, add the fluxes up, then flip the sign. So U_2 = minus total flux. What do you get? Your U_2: -20.8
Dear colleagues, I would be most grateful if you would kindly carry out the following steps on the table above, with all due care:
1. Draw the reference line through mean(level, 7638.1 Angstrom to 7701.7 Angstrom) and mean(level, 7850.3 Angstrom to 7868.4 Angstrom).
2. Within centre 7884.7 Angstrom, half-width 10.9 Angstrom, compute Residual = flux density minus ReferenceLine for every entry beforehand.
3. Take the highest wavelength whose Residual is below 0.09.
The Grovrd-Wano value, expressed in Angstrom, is 7892.86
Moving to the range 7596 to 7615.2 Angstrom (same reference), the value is 7609.12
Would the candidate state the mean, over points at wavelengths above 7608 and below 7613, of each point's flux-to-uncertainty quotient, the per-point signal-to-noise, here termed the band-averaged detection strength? 17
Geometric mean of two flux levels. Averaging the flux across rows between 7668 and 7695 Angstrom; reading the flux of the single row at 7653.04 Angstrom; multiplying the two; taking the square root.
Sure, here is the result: 10.4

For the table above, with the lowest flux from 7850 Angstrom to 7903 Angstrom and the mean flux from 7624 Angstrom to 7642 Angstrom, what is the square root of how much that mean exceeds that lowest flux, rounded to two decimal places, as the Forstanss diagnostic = 1.11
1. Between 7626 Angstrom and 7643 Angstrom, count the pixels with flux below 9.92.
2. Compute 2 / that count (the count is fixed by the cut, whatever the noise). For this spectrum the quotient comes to 2.0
